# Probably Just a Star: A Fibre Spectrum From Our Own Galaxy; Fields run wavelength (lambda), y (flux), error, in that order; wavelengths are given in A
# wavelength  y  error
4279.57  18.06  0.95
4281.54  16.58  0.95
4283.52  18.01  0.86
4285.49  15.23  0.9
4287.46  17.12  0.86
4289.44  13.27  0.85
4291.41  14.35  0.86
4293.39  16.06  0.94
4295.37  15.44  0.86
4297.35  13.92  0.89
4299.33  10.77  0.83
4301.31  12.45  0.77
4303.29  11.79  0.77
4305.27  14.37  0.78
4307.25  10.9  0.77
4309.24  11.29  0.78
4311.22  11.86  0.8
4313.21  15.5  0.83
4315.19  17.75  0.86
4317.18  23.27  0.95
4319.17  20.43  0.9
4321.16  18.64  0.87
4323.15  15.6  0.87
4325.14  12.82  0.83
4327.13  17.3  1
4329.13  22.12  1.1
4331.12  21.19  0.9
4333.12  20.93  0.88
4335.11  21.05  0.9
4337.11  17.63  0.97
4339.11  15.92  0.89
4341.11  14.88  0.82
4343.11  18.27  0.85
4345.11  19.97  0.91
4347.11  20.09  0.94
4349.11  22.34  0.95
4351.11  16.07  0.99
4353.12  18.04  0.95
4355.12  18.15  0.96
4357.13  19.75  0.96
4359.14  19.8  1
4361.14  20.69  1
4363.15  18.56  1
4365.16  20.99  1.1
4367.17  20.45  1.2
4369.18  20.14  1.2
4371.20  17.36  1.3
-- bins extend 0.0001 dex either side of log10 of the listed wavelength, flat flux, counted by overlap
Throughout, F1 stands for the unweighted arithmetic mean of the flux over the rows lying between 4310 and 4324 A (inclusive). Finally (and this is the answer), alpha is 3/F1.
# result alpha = 0.17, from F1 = 18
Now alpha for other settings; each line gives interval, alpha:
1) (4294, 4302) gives 0.23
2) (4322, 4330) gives 0.18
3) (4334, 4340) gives 0.16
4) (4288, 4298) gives 0.21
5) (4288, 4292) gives 0.22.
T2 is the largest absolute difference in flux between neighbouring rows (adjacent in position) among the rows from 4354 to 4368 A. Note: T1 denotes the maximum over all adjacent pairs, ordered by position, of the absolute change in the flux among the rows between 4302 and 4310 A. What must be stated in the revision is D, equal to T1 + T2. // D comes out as 5.9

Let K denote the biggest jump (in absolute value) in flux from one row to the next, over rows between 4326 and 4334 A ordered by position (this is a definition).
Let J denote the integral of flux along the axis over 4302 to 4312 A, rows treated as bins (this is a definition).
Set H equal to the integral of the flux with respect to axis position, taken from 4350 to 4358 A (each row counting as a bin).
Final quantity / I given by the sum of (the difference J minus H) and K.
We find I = -19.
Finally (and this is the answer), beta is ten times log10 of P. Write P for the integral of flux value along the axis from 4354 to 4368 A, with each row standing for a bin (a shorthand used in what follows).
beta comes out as 24.4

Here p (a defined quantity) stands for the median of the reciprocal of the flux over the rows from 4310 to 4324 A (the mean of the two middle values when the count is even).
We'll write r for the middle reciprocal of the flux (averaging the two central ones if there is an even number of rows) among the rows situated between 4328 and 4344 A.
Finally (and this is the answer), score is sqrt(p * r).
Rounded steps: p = 0.056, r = 0.0513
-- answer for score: 0.0537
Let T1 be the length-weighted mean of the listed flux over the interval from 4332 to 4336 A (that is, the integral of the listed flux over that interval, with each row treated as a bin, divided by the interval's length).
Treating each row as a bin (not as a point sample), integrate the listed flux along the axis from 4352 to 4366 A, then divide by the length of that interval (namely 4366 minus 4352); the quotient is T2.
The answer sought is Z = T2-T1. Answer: -2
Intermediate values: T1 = 21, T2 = 19.4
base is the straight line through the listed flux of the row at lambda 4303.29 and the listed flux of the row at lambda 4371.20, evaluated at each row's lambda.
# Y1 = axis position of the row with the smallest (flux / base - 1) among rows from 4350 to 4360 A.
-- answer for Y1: 4351.11 A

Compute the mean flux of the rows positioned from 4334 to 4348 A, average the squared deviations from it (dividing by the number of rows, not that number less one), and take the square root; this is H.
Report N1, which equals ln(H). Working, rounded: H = 2.1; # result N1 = 0.7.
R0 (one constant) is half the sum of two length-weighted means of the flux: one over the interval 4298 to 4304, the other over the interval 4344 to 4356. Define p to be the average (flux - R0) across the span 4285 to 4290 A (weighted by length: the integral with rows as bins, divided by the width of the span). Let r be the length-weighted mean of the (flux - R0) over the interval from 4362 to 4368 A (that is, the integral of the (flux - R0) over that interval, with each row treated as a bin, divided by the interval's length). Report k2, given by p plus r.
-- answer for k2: 4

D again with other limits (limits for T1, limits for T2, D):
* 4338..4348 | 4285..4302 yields 7.2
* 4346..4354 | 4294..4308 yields 9.7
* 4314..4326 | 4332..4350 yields 8.9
